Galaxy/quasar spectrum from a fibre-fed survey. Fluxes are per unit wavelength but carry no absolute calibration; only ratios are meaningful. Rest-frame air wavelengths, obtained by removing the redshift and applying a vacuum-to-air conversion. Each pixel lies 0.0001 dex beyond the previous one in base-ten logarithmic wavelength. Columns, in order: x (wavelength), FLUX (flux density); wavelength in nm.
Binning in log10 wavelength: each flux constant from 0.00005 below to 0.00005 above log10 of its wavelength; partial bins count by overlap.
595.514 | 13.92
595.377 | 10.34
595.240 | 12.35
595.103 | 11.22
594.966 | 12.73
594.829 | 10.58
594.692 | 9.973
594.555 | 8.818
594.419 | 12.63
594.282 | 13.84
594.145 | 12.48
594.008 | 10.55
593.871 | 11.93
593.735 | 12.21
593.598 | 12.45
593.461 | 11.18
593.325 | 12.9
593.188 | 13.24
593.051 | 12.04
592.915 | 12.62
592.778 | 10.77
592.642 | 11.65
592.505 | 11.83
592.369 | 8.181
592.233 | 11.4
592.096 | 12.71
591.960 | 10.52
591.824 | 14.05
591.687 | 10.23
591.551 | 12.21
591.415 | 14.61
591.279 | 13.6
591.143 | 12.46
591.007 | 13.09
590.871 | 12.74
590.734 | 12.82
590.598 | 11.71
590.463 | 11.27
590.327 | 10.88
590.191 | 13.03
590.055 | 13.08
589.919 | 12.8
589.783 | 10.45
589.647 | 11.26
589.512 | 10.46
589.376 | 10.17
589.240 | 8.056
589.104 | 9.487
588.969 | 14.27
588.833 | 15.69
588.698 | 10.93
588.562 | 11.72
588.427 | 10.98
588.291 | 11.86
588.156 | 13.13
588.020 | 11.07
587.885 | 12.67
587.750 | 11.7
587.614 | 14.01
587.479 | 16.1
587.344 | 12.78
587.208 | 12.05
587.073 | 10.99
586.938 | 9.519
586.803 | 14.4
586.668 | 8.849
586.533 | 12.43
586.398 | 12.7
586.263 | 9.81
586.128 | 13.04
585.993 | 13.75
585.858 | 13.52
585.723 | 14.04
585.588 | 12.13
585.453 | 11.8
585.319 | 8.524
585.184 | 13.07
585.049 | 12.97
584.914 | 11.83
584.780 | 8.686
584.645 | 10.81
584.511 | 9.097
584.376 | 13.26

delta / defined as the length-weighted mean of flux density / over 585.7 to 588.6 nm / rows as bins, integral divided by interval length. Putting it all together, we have 12.3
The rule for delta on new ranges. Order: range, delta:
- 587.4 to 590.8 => 12.0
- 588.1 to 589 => 12.6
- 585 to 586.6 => 12.3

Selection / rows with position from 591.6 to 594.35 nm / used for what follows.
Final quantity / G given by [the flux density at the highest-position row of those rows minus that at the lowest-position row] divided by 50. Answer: 0.07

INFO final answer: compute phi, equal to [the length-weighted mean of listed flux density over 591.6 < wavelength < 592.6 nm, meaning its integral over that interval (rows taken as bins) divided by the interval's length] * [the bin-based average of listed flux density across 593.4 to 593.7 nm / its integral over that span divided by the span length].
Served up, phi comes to 134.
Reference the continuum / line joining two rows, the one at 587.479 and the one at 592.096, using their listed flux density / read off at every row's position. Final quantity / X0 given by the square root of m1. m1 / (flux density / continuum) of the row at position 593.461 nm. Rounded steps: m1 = 0.95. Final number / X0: 0.98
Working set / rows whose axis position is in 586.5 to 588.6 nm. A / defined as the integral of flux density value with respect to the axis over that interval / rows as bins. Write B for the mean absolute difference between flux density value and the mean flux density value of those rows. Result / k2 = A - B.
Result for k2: 24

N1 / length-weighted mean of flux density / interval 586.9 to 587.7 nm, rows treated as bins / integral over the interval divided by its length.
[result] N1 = 12.7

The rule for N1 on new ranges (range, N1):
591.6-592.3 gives 11.8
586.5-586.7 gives 10.7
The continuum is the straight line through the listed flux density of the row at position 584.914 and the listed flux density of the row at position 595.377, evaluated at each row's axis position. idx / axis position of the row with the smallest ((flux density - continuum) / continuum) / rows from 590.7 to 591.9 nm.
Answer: 591.687 nm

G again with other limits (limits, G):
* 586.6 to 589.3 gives -0.02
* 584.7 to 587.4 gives 0.08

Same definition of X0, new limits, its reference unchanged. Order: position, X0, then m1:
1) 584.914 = 0.81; 0.66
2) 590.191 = 0.96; 0.92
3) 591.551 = 0.97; 0.93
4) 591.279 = 1.01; 1.02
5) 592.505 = 0.98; 0.95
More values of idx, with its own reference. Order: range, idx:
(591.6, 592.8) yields 592.369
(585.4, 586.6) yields 586.263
